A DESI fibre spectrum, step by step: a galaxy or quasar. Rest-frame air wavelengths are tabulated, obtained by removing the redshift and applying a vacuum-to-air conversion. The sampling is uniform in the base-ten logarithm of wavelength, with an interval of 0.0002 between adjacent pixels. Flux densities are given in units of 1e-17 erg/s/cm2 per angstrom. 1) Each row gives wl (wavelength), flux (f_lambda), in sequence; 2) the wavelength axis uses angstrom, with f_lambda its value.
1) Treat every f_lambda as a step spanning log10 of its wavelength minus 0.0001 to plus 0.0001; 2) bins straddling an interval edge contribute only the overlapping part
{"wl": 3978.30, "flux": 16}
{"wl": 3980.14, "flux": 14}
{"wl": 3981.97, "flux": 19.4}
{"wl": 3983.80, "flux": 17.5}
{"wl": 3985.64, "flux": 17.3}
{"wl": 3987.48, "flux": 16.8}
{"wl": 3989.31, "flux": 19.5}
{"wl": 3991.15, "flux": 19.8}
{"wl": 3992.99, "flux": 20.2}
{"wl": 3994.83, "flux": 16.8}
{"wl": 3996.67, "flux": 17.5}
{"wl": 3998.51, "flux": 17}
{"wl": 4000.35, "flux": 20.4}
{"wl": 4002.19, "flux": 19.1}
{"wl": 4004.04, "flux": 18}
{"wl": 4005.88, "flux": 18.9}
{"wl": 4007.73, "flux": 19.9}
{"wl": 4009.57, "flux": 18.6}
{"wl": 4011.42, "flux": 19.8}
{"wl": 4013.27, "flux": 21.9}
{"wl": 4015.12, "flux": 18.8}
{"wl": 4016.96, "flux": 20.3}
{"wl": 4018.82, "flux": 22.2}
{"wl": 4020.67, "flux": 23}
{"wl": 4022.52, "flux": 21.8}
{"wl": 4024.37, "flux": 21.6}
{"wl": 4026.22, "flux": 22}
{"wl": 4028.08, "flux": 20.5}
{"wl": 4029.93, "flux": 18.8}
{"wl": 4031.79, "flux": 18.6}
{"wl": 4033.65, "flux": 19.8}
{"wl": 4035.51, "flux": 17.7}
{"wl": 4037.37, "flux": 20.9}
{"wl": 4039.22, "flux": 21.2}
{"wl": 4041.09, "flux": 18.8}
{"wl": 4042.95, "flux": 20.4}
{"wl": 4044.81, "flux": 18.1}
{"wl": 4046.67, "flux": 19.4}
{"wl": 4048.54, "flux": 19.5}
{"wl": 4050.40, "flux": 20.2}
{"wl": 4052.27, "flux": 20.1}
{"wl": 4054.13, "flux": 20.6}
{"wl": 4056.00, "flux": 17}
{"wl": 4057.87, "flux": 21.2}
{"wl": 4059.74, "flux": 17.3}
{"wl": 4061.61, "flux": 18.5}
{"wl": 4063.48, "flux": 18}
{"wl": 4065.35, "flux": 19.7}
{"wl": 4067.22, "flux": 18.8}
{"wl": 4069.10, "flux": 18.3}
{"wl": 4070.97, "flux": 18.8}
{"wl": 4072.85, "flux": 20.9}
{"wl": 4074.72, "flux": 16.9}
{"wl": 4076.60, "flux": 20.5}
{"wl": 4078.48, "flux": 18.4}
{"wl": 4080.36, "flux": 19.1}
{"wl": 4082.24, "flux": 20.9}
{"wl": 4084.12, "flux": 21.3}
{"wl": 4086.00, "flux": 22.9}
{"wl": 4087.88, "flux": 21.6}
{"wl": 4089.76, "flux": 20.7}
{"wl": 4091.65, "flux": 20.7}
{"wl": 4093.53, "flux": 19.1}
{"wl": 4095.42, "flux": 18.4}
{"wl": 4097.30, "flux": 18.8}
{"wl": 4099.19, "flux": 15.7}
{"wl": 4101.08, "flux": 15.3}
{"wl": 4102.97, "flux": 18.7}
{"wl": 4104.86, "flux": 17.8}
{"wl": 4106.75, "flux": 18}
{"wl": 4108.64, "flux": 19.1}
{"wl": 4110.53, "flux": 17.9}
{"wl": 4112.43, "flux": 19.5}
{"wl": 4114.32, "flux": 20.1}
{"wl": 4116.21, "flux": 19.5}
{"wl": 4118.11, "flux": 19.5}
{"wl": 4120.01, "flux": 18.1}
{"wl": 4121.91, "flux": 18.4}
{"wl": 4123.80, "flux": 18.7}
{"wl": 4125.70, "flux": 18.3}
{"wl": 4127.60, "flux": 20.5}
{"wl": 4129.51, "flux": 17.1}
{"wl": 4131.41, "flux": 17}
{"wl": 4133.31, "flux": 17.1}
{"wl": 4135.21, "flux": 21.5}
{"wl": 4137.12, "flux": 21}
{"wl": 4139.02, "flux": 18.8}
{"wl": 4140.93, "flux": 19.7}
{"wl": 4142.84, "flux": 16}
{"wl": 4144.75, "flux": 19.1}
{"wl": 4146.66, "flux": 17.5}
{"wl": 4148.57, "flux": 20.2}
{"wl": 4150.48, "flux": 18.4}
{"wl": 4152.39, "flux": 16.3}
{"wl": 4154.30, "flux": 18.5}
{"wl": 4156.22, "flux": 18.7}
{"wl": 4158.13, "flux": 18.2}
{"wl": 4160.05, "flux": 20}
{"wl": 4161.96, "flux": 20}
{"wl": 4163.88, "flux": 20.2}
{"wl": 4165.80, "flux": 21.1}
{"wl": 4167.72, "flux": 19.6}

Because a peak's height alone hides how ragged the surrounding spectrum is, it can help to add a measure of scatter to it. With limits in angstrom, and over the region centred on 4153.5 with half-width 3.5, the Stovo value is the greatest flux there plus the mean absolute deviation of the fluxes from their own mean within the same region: 19.5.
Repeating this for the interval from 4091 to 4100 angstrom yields 21.9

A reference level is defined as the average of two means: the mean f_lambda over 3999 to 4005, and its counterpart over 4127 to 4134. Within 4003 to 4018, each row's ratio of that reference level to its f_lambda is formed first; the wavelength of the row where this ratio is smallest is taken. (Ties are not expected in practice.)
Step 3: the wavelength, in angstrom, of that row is 4013.27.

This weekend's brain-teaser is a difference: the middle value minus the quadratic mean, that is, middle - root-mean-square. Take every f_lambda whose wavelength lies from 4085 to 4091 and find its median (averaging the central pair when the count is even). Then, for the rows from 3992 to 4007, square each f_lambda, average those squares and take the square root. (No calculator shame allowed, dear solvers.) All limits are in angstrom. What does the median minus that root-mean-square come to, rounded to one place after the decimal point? 3.1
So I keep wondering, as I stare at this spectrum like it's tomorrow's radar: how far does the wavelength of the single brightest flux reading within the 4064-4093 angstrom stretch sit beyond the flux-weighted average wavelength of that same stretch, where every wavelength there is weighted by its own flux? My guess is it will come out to 7.1 angstrom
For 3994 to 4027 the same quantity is 9.4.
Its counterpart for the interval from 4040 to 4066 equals 4.8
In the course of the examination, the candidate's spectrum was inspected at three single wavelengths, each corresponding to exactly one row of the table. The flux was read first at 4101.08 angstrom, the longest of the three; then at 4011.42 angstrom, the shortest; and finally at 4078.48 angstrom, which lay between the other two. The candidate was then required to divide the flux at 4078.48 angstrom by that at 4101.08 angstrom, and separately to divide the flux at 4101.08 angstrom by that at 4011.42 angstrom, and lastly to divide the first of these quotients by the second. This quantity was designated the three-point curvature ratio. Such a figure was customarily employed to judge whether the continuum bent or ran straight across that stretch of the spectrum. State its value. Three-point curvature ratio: 1.56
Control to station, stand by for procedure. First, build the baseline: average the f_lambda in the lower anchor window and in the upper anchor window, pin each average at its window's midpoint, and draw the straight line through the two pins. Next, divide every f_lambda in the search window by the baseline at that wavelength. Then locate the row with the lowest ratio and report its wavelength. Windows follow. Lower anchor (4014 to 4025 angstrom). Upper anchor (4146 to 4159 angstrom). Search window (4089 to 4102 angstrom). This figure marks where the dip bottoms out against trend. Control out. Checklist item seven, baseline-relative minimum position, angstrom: 4101.08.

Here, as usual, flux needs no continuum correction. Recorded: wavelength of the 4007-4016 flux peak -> 4013.27 angstrom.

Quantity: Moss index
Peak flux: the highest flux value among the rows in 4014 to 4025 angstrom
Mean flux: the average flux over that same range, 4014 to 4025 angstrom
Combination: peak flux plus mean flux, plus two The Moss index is 46.3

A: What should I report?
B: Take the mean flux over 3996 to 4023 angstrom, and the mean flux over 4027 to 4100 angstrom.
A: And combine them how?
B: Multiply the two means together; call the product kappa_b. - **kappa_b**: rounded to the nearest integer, 385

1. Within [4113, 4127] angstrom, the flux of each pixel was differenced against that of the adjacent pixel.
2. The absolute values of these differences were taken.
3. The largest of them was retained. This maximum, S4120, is 1.4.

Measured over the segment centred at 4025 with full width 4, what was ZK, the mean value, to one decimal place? 21.8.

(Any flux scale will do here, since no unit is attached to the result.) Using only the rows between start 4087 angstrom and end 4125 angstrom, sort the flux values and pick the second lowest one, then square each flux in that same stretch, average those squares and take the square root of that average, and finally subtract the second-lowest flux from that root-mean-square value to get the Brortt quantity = 3.1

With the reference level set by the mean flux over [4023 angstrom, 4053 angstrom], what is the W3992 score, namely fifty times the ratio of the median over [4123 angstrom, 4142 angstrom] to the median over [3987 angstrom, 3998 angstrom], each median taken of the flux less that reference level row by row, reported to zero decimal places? 41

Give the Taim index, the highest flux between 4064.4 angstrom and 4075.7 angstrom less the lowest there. 4.0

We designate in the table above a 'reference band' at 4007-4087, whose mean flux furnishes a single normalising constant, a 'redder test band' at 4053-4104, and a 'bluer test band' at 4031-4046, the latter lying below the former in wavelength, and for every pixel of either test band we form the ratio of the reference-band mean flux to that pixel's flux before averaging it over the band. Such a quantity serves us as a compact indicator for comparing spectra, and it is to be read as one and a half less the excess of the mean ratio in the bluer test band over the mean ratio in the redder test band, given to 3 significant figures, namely 1.52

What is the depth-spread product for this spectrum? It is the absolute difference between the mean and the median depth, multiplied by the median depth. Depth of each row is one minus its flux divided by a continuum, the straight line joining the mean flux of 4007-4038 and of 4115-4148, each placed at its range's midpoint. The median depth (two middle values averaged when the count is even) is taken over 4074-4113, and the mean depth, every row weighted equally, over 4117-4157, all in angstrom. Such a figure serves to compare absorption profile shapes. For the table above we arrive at 0.0004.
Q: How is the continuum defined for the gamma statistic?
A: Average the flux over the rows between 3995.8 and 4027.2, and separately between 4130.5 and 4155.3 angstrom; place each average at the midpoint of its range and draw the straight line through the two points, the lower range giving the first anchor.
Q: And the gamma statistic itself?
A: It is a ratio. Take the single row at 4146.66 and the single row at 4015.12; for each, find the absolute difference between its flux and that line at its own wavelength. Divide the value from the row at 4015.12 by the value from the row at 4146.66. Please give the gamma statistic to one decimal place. 1.2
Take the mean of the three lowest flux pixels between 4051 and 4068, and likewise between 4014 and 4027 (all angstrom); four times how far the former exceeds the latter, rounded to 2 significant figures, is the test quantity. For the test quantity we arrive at -11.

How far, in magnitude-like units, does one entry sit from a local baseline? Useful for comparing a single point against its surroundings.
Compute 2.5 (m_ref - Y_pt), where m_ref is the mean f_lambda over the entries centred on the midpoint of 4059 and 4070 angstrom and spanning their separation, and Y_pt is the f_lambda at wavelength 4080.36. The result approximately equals -2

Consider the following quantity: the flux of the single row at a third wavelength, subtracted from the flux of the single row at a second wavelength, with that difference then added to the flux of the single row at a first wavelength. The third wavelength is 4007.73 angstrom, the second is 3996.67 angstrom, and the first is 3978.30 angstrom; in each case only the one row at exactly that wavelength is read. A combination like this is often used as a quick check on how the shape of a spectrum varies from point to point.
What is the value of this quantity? 13.6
